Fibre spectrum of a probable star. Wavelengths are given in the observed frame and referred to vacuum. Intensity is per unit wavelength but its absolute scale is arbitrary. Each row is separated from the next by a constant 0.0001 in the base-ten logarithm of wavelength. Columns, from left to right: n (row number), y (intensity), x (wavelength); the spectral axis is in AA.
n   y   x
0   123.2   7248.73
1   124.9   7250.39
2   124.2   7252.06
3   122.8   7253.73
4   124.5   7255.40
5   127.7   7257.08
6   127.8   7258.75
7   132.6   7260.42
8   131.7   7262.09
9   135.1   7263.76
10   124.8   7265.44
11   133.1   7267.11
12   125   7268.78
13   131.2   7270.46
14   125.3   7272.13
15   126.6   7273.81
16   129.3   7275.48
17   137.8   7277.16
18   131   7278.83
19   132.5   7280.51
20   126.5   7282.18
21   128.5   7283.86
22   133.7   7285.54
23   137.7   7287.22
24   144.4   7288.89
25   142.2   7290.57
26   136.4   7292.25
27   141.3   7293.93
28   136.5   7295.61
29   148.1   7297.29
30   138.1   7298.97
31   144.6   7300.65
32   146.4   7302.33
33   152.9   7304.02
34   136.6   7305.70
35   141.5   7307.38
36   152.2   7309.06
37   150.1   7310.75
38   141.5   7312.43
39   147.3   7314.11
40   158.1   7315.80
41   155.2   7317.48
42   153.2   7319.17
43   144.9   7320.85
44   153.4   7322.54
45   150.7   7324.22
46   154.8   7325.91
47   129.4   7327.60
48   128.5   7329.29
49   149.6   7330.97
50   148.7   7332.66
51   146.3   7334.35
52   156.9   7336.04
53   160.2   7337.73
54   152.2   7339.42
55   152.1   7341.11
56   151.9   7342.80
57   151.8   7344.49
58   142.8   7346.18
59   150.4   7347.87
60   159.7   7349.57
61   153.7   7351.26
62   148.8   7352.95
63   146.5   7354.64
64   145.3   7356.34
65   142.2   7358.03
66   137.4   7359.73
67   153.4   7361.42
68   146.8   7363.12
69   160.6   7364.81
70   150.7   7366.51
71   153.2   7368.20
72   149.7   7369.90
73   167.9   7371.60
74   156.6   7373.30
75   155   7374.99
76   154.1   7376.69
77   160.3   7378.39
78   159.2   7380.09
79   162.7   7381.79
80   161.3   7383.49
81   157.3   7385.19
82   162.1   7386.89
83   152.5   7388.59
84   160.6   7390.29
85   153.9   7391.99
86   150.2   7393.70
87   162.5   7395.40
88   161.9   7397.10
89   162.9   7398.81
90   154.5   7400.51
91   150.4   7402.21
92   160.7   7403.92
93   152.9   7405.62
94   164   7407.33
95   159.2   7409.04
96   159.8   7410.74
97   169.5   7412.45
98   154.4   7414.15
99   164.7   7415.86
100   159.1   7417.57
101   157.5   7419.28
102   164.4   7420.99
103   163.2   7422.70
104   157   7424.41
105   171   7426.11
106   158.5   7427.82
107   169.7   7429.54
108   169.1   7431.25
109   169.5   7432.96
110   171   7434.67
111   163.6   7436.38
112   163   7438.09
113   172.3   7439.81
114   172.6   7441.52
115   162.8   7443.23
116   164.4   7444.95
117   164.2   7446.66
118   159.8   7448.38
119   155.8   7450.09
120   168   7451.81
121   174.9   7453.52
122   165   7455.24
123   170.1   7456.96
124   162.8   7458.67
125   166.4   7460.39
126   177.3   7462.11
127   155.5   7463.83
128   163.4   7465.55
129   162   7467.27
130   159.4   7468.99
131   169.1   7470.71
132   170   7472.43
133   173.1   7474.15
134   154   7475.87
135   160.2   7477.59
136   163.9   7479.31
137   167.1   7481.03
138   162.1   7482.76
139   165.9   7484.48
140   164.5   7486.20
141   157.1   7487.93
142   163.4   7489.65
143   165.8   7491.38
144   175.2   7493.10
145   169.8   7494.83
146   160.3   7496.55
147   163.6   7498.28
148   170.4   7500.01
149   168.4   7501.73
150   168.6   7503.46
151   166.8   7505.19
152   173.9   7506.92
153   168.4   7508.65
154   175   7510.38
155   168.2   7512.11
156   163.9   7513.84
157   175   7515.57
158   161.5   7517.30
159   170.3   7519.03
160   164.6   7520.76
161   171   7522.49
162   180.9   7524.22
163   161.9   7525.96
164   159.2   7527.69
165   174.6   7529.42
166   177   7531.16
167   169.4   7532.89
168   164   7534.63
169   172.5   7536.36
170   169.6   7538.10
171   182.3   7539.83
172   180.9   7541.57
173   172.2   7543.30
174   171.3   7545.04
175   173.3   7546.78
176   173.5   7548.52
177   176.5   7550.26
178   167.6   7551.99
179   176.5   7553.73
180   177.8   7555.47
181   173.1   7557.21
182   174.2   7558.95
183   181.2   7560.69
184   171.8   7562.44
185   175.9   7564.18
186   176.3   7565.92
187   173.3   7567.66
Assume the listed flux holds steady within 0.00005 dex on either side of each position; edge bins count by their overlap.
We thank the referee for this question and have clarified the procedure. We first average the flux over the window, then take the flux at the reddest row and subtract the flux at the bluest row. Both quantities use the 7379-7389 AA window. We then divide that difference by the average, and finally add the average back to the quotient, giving 159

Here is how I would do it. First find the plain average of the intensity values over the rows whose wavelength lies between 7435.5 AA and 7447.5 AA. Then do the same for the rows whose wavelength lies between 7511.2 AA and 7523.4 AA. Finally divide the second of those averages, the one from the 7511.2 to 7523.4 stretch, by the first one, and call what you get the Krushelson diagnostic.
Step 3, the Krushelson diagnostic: 1.01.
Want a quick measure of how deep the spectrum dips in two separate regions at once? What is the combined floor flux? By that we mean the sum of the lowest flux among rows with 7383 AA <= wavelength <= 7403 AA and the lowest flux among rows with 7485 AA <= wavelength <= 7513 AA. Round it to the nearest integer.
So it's 307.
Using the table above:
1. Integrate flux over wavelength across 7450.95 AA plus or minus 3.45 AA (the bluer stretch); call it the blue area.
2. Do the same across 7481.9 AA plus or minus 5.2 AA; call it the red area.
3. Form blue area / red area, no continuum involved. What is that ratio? 0.67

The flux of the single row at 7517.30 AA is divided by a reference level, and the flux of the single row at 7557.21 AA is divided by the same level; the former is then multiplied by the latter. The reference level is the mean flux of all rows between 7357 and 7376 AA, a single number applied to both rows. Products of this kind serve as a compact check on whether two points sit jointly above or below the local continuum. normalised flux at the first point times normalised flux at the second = 1.2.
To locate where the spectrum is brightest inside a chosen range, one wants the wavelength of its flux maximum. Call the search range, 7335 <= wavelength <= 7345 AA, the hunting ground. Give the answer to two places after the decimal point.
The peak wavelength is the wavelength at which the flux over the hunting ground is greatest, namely 7337.73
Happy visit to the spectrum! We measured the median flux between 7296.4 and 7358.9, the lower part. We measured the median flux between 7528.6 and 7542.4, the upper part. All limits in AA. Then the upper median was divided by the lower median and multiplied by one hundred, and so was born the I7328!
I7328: 116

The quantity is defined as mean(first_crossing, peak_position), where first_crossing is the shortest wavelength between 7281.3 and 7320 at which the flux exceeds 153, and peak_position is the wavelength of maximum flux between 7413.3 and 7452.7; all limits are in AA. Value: 7378.7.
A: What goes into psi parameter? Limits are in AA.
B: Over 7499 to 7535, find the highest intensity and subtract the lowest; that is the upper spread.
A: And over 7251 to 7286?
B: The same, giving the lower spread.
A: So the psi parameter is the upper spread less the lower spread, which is 7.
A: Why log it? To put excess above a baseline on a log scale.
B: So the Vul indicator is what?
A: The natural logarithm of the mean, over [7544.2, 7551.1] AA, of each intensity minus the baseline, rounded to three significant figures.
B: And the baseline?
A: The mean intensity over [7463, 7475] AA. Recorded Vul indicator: 2.20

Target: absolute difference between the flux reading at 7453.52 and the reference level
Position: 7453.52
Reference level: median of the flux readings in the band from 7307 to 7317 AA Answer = 26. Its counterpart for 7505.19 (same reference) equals 18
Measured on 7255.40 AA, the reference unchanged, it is 24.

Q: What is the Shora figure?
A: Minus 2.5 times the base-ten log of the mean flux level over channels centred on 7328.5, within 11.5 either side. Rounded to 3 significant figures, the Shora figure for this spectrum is -5.43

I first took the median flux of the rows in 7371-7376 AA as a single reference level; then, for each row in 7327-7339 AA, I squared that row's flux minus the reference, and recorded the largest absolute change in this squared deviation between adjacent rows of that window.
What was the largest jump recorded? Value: 741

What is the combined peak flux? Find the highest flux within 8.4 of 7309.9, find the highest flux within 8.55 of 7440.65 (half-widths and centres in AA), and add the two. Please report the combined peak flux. 331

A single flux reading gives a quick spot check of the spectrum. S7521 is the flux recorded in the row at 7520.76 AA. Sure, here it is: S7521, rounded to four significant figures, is 164.6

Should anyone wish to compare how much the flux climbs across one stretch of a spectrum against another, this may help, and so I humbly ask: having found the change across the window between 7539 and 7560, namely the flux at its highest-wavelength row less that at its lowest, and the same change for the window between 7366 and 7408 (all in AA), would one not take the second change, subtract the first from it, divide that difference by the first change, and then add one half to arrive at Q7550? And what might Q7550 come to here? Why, -2.1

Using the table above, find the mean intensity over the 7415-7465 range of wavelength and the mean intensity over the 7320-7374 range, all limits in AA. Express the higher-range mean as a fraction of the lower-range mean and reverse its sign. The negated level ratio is -1.10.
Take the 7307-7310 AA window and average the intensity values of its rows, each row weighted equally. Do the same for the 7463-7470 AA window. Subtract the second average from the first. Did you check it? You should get -13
